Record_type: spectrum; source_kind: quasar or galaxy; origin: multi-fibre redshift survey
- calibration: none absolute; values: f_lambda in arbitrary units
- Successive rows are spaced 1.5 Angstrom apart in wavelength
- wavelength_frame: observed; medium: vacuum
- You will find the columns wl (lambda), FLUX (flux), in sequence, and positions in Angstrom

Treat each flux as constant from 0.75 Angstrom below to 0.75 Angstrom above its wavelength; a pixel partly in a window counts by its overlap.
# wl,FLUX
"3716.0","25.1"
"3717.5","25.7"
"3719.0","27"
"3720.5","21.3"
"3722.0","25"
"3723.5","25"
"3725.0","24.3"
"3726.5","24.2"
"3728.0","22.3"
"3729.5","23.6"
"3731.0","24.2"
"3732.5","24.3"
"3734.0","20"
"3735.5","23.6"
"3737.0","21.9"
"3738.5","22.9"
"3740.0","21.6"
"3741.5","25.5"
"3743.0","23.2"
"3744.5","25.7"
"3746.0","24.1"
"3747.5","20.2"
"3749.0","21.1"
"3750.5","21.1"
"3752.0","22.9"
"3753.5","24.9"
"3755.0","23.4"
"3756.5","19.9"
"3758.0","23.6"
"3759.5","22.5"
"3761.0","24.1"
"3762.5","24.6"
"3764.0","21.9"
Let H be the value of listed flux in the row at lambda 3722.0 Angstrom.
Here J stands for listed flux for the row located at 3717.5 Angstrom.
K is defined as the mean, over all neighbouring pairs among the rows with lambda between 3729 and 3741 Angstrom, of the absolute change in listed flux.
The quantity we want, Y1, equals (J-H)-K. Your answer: -1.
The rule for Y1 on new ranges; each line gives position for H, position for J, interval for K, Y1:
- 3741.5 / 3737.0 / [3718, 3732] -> -5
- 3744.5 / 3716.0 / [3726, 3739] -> -2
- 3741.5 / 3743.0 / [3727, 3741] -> -4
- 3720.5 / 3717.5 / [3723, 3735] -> 3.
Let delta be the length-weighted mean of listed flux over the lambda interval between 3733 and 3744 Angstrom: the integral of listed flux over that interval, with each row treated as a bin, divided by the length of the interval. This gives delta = 22.8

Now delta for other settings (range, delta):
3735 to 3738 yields 22.7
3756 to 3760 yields 22.1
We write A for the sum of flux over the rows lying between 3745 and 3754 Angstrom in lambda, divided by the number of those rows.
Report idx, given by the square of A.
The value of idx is 501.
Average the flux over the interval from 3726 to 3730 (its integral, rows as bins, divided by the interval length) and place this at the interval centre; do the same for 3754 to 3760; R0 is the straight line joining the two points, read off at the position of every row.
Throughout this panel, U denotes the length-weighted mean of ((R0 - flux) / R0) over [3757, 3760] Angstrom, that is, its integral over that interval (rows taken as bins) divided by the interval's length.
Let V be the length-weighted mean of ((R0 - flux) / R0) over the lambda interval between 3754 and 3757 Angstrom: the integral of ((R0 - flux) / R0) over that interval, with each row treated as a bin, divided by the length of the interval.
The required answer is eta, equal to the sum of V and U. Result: 0.000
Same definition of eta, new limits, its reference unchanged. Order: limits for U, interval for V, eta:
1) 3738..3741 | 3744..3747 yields -0.051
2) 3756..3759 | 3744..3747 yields -0.052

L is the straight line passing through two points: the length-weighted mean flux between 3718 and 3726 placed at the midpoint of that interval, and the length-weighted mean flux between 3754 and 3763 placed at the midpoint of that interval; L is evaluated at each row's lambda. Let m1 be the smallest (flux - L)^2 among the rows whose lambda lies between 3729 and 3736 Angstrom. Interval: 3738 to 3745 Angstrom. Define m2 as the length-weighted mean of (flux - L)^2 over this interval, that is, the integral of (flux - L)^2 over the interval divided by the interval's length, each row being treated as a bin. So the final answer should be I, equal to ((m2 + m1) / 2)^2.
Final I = 1.8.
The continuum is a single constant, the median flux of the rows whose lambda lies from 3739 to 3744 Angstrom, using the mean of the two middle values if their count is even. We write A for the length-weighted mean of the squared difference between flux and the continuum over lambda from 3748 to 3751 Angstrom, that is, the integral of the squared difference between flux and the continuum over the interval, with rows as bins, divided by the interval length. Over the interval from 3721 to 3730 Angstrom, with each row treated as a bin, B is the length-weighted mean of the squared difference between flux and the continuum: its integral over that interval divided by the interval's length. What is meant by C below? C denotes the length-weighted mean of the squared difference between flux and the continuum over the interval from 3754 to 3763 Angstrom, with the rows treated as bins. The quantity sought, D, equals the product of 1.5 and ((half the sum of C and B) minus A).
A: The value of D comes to -4.1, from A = 4.8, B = 1.7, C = 2.4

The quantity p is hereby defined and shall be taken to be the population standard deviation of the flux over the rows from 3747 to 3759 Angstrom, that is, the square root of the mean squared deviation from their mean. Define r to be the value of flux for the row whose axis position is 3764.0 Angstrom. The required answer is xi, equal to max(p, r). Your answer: 22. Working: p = 1.69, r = 21.9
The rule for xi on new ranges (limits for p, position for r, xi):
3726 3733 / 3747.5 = 20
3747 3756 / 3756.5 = 20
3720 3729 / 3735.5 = 24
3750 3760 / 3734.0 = 20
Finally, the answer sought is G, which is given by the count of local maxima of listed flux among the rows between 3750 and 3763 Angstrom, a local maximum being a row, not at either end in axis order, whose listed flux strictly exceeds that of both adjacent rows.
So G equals 2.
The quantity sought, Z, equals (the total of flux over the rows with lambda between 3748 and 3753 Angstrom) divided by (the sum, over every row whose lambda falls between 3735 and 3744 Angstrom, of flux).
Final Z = 0.5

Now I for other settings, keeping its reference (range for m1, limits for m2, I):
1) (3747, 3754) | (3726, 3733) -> 0.3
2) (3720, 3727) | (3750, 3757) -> 2.9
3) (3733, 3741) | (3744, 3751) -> 7.2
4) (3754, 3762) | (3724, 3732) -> 0.2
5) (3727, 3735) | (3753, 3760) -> 2.0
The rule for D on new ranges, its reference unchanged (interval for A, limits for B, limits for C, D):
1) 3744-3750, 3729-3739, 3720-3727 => -4.1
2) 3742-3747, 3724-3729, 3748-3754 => -1.0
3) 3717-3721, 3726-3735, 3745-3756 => -8.5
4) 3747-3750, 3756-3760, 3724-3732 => -6.1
